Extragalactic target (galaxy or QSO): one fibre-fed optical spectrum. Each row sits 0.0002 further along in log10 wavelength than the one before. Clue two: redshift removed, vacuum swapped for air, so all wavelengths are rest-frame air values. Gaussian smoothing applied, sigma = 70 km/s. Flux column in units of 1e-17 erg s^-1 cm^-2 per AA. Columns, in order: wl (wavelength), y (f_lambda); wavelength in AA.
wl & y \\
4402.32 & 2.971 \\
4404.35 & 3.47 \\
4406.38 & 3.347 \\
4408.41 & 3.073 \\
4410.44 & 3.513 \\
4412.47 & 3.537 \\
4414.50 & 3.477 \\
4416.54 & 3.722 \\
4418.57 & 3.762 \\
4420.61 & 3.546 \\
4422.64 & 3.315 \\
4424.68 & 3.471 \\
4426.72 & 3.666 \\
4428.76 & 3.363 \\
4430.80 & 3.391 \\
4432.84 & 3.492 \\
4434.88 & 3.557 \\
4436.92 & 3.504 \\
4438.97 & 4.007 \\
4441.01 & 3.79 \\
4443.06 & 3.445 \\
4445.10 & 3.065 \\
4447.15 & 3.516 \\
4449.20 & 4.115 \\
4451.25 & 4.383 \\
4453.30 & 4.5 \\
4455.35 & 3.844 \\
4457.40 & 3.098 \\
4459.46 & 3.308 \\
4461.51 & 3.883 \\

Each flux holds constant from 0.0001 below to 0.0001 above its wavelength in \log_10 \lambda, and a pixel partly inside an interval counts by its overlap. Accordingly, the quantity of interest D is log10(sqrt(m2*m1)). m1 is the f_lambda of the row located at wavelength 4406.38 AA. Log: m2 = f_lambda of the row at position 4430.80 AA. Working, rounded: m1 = 3.347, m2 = 3.391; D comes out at 0.527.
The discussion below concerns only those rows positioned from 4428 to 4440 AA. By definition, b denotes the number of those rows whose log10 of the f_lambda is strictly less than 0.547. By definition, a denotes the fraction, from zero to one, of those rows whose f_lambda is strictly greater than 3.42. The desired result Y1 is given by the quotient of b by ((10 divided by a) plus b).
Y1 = 0.211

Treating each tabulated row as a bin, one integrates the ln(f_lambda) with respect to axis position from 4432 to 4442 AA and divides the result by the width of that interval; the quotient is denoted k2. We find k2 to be 1.30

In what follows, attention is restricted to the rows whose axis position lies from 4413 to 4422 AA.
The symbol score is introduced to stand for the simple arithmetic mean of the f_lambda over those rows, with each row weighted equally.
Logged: 3.63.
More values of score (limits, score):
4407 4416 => 3.40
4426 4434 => 3.48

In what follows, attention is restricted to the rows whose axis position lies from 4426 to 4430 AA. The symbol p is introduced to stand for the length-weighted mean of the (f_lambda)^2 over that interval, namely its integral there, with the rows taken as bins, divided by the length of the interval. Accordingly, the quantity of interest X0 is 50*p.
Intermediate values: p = 12.2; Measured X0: 612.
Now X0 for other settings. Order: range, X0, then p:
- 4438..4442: 761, 15.2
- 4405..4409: 528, 10.6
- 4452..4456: 895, 17.9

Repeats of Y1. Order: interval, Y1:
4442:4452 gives 0.194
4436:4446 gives 0.194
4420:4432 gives 0.167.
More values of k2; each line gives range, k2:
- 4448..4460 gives 1.35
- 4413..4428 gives 1.27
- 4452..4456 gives 1.44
